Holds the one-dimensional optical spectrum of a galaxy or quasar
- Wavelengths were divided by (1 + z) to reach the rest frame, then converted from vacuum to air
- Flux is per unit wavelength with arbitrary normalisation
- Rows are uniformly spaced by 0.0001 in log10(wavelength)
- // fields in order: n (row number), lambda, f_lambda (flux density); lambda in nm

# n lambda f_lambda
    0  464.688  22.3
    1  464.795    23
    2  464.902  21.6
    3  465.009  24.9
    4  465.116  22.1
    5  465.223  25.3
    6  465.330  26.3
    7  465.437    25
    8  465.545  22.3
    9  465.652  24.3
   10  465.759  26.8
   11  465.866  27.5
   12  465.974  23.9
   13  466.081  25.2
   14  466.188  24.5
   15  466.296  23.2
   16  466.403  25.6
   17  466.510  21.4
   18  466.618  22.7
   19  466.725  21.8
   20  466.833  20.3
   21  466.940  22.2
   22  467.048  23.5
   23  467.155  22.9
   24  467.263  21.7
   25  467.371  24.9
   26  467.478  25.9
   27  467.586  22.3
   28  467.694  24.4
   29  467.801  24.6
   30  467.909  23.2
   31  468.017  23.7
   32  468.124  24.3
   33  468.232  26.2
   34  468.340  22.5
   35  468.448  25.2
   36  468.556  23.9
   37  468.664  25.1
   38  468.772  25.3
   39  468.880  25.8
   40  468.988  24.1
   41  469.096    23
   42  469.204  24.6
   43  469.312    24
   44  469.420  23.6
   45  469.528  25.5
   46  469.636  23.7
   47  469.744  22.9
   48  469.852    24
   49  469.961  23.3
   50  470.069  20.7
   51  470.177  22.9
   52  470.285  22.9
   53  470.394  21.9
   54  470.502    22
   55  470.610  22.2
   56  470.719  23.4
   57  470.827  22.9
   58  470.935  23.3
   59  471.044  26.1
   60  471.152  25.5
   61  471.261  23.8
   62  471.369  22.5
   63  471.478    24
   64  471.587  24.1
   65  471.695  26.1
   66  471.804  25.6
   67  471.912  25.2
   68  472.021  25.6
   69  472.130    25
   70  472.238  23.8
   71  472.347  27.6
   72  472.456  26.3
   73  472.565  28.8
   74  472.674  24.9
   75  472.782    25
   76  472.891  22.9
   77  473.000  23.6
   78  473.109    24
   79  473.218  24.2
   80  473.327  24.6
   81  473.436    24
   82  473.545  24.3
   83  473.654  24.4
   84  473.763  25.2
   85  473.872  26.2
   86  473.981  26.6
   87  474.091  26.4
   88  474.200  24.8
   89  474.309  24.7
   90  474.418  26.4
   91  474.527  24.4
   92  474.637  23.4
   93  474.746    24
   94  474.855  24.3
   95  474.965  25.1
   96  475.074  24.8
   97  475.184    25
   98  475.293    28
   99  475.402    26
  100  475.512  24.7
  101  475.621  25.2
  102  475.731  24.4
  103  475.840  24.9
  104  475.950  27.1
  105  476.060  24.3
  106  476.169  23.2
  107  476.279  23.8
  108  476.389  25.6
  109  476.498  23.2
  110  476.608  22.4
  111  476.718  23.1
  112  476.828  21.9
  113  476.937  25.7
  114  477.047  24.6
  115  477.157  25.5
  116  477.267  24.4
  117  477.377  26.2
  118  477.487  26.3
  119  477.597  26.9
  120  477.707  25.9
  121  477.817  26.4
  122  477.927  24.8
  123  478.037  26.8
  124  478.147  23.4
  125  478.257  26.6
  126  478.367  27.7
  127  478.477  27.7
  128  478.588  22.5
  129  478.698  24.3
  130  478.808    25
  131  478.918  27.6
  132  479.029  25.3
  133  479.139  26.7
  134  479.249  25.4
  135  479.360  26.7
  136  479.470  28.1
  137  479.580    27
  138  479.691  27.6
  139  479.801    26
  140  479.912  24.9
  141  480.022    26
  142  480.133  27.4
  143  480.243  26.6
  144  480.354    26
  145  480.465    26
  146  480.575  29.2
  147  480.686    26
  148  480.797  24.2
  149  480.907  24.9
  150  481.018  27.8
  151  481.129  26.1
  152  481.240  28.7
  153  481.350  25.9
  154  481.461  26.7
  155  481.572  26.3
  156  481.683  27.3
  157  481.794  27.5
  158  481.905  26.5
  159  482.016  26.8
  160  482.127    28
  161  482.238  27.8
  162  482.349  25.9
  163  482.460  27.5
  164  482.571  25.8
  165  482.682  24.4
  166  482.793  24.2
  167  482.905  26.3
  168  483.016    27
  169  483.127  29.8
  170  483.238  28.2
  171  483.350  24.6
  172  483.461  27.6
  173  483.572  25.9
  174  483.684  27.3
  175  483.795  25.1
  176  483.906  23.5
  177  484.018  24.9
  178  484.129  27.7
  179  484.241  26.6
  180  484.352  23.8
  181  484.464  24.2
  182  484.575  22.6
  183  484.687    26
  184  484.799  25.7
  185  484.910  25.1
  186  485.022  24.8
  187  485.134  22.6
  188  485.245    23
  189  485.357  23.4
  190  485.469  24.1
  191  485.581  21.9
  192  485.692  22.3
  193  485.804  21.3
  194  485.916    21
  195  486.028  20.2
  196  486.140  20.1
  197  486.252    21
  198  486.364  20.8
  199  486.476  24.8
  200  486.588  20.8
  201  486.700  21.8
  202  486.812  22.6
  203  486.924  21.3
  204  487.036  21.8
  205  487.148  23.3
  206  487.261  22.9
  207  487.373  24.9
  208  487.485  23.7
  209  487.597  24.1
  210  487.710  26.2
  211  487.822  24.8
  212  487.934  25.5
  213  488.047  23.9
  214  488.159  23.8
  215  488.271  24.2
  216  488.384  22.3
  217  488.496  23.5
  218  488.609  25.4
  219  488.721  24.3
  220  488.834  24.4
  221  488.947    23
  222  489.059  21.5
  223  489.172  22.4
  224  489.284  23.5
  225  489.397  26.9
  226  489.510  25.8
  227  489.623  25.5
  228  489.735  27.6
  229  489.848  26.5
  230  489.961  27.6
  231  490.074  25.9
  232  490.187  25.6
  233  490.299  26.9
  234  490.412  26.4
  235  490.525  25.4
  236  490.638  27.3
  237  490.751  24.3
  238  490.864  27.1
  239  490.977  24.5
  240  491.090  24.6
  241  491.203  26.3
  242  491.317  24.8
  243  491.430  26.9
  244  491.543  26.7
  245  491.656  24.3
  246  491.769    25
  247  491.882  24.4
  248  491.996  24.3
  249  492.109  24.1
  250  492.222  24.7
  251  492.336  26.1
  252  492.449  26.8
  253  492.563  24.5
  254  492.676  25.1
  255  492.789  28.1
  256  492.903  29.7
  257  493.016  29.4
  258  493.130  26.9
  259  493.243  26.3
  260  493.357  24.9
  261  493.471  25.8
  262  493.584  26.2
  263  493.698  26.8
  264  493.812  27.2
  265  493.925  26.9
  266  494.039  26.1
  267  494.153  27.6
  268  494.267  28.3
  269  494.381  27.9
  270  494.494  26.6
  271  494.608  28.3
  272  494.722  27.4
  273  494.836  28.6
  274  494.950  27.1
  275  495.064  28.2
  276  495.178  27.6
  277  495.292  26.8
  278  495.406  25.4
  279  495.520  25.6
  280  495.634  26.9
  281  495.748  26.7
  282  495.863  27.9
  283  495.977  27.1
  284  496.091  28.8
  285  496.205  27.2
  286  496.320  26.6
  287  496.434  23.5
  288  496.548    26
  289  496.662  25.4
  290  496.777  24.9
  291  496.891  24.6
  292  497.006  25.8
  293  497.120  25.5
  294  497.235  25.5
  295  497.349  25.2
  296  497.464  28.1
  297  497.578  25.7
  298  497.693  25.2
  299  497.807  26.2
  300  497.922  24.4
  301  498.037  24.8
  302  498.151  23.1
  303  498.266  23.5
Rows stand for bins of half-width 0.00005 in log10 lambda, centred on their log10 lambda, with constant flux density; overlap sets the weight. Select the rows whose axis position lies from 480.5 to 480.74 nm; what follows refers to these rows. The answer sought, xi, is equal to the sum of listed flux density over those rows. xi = 55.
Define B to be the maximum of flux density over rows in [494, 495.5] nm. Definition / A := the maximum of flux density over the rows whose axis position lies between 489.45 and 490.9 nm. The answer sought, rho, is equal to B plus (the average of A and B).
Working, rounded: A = 27.6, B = 28.6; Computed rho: 56.7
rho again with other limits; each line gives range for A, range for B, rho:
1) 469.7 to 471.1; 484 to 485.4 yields 54.6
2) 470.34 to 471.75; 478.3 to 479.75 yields 55.2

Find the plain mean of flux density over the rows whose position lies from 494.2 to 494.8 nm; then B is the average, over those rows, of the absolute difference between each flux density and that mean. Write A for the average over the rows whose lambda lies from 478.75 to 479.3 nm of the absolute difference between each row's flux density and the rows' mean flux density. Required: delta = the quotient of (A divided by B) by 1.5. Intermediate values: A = 0.92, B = 0.56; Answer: 1.1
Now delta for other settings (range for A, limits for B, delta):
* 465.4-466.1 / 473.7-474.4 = 1.1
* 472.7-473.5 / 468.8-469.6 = 0.4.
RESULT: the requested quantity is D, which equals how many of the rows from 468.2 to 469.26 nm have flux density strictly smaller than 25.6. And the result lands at 8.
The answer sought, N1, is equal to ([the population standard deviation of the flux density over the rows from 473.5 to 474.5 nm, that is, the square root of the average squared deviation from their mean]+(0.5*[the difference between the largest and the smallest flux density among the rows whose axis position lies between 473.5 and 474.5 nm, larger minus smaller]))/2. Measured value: 1.0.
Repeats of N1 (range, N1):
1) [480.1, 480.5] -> 0.6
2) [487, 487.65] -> 1.3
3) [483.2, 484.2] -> 2.0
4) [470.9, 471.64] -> 1.5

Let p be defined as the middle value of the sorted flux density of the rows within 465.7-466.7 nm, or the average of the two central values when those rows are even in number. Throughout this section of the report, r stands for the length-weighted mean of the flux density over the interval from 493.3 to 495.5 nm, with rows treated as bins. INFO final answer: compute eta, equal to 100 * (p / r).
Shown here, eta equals 91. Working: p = 24.50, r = 27.0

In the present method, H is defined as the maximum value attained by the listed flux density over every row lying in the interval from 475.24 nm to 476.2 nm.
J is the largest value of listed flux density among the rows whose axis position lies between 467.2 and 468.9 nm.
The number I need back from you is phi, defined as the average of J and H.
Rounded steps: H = 28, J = 26.2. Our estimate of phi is 27.1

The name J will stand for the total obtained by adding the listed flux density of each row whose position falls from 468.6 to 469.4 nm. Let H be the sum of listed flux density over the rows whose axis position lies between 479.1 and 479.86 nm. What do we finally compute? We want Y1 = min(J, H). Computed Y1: 172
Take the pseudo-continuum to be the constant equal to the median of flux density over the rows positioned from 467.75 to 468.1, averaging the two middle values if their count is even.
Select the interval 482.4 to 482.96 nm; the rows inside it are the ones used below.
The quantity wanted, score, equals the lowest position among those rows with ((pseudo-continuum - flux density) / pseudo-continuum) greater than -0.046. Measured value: 482.682 nm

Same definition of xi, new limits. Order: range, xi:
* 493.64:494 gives 81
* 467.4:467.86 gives 97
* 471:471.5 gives 122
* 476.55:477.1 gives 118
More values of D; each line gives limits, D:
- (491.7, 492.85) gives 7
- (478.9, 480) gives 3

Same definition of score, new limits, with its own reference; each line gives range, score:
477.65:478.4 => 478.147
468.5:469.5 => 468.556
